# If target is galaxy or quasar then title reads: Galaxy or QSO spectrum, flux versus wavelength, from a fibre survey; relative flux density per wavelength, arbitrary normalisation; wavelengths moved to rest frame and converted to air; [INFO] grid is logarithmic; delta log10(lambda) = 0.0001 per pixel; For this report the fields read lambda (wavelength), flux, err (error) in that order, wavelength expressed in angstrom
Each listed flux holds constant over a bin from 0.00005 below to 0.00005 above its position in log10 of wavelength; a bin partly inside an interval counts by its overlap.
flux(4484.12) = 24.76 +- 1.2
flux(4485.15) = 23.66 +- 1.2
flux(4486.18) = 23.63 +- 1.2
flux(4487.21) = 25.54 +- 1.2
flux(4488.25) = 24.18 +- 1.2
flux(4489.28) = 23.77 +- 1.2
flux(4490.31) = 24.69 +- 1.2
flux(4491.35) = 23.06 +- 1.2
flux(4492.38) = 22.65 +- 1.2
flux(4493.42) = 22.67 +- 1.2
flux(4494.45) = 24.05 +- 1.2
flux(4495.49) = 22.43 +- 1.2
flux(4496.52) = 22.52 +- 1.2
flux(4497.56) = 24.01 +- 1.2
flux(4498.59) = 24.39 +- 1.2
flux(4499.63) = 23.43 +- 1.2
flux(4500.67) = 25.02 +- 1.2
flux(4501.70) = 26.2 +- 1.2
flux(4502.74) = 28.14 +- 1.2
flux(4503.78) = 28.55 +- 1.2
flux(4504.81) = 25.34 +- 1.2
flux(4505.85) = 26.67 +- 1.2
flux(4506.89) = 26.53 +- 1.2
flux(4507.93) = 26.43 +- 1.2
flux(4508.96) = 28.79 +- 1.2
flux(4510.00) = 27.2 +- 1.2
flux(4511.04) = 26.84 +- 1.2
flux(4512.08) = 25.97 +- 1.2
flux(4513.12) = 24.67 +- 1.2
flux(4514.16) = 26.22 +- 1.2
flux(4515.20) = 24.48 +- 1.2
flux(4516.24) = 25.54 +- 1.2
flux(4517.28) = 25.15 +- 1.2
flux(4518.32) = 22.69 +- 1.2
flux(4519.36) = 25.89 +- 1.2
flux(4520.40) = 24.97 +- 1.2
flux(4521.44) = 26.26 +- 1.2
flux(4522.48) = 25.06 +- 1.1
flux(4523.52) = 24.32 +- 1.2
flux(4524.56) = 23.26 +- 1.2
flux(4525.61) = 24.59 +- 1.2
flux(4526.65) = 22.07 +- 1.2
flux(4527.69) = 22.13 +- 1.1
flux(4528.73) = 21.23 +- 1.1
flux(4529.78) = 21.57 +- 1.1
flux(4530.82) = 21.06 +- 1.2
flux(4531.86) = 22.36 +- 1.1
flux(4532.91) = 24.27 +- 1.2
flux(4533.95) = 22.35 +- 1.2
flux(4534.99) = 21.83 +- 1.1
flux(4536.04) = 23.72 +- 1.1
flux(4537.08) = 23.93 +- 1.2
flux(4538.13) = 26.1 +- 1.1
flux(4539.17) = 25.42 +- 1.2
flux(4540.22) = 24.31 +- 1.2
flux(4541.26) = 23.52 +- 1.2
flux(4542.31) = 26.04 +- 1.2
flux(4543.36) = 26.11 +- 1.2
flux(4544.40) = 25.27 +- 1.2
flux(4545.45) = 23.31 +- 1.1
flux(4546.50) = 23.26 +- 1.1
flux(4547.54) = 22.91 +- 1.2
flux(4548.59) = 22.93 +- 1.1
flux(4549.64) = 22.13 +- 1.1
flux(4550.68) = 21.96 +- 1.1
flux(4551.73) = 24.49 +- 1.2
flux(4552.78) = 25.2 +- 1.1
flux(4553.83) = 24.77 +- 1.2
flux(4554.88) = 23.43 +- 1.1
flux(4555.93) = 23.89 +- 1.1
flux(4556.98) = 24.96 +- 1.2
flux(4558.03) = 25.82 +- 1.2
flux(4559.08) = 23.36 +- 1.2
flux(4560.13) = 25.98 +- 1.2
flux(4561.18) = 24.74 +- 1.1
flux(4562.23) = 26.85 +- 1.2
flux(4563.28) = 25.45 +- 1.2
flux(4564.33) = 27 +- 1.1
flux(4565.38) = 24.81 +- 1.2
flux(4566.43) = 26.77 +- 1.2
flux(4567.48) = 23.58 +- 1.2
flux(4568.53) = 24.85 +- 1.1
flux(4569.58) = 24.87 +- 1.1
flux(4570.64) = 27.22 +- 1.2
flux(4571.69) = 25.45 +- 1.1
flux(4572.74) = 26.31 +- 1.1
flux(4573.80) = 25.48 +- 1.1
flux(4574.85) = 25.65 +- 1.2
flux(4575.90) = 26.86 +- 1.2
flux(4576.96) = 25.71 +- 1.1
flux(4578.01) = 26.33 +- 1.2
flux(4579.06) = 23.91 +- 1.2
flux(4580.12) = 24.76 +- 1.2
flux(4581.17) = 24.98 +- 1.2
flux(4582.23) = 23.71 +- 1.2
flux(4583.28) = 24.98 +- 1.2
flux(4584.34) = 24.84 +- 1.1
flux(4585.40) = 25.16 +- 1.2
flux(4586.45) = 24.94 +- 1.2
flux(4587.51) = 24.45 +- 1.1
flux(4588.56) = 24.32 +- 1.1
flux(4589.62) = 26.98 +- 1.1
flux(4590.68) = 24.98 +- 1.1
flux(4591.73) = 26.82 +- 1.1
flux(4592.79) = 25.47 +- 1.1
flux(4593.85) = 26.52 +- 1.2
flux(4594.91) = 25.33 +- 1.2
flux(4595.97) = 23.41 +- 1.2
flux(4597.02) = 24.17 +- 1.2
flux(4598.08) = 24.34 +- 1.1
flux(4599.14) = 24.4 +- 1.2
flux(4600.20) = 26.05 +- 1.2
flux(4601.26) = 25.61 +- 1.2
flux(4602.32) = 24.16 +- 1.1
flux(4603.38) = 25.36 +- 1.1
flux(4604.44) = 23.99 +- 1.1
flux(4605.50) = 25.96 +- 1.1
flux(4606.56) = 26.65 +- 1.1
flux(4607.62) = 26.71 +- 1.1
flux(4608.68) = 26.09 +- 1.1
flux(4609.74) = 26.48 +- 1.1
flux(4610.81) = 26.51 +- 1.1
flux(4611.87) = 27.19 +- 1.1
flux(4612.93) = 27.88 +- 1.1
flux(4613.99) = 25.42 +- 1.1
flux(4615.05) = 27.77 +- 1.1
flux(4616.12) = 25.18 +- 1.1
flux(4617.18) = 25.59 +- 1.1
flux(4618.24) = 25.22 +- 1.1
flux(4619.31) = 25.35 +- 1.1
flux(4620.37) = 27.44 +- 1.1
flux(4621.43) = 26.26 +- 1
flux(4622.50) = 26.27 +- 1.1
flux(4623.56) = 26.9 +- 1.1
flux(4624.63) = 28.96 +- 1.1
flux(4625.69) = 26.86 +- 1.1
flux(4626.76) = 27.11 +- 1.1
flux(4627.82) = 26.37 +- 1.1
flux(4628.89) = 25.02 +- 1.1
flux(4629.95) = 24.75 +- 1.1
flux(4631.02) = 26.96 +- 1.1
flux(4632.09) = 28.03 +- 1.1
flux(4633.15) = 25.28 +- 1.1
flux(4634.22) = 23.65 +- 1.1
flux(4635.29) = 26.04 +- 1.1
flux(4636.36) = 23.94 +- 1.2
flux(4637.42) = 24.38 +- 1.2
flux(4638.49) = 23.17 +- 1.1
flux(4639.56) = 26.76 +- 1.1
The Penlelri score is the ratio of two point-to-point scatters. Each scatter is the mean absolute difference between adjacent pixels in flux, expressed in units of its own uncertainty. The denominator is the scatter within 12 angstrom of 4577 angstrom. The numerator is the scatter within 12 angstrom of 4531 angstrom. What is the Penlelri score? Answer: 1.3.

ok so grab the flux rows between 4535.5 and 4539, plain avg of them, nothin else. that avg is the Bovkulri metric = 24.6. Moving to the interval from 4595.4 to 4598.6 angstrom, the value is 24.0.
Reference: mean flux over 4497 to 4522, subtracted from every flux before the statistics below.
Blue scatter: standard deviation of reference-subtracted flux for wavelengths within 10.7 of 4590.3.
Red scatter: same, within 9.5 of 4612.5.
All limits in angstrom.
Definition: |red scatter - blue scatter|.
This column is 0.06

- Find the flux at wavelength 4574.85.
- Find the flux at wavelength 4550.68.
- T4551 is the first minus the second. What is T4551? 4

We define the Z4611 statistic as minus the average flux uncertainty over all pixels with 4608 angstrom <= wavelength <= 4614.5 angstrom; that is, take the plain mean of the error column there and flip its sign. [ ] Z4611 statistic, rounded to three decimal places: -1.100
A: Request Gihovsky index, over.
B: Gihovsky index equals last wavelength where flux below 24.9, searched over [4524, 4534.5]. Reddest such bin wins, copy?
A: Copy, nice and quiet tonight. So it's 4533.95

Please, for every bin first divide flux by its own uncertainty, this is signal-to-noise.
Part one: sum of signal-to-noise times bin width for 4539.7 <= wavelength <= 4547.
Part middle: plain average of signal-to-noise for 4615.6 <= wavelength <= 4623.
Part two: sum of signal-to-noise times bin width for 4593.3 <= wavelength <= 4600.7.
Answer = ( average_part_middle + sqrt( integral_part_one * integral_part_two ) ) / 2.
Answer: 89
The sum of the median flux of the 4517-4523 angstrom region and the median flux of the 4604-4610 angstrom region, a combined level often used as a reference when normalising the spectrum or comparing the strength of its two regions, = 51.4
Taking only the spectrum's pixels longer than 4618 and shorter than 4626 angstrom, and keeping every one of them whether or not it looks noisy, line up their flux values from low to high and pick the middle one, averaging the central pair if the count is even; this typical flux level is 26.6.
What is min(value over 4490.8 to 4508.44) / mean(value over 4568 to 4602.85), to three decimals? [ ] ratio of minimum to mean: 0.889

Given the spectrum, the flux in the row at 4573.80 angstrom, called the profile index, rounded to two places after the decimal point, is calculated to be 25.48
